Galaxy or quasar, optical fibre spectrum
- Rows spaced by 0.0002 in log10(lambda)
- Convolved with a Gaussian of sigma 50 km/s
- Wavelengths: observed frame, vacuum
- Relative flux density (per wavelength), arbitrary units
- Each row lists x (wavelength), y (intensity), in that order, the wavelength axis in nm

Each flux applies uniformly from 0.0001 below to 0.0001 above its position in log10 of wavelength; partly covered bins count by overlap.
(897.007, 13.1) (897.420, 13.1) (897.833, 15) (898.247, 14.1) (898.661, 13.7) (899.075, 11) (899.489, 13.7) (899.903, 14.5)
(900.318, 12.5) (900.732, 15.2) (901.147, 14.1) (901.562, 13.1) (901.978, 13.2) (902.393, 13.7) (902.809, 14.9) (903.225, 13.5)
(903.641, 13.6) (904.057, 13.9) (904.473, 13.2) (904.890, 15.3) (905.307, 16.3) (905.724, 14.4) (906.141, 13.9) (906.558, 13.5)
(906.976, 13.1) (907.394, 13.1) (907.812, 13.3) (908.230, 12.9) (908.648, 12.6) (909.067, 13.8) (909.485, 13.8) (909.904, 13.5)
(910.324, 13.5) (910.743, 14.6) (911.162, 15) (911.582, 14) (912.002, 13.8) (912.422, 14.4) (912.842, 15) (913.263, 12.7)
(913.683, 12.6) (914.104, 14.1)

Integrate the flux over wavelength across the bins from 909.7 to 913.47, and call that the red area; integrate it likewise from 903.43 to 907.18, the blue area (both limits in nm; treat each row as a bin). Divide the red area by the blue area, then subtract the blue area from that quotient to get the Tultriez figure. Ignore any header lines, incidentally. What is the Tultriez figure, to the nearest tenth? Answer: -52.0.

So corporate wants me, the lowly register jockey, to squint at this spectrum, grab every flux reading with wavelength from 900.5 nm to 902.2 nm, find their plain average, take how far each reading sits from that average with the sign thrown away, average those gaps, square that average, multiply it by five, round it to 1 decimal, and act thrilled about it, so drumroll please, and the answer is 2.8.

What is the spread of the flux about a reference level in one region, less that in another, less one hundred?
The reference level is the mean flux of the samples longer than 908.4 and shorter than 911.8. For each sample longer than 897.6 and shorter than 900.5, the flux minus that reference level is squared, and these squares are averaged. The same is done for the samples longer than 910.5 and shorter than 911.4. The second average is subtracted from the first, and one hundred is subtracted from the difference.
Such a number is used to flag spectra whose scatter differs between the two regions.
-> -99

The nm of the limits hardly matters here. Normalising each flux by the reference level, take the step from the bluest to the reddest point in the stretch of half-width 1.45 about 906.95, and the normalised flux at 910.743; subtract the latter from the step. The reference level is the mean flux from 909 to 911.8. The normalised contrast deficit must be -1.15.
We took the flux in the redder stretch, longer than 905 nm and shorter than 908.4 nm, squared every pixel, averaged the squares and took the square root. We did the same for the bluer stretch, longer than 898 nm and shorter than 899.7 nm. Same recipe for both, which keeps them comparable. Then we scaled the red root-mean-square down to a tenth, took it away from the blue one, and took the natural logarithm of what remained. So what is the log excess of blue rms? 2.468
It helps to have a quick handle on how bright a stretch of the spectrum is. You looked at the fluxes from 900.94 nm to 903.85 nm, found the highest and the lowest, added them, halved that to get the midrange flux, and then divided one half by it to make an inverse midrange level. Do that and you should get 0.036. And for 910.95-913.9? 0.036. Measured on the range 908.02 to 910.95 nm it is 0.037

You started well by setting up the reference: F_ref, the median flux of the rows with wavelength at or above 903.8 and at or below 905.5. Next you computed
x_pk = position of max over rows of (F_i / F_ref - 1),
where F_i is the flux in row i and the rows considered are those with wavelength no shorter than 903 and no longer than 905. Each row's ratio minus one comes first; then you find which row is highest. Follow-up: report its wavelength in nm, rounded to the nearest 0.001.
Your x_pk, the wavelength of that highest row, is 904.890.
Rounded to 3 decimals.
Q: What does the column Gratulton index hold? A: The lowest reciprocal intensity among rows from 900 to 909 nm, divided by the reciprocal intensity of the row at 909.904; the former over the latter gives 0.828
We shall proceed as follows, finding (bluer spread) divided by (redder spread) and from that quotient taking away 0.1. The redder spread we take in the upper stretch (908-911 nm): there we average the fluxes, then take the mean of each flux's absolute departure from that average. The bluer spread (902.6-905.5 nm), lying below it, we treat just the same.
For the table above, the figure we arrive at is 2.0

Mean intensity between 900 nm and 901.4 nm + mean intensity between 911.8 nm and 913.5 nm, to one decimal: 27.9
